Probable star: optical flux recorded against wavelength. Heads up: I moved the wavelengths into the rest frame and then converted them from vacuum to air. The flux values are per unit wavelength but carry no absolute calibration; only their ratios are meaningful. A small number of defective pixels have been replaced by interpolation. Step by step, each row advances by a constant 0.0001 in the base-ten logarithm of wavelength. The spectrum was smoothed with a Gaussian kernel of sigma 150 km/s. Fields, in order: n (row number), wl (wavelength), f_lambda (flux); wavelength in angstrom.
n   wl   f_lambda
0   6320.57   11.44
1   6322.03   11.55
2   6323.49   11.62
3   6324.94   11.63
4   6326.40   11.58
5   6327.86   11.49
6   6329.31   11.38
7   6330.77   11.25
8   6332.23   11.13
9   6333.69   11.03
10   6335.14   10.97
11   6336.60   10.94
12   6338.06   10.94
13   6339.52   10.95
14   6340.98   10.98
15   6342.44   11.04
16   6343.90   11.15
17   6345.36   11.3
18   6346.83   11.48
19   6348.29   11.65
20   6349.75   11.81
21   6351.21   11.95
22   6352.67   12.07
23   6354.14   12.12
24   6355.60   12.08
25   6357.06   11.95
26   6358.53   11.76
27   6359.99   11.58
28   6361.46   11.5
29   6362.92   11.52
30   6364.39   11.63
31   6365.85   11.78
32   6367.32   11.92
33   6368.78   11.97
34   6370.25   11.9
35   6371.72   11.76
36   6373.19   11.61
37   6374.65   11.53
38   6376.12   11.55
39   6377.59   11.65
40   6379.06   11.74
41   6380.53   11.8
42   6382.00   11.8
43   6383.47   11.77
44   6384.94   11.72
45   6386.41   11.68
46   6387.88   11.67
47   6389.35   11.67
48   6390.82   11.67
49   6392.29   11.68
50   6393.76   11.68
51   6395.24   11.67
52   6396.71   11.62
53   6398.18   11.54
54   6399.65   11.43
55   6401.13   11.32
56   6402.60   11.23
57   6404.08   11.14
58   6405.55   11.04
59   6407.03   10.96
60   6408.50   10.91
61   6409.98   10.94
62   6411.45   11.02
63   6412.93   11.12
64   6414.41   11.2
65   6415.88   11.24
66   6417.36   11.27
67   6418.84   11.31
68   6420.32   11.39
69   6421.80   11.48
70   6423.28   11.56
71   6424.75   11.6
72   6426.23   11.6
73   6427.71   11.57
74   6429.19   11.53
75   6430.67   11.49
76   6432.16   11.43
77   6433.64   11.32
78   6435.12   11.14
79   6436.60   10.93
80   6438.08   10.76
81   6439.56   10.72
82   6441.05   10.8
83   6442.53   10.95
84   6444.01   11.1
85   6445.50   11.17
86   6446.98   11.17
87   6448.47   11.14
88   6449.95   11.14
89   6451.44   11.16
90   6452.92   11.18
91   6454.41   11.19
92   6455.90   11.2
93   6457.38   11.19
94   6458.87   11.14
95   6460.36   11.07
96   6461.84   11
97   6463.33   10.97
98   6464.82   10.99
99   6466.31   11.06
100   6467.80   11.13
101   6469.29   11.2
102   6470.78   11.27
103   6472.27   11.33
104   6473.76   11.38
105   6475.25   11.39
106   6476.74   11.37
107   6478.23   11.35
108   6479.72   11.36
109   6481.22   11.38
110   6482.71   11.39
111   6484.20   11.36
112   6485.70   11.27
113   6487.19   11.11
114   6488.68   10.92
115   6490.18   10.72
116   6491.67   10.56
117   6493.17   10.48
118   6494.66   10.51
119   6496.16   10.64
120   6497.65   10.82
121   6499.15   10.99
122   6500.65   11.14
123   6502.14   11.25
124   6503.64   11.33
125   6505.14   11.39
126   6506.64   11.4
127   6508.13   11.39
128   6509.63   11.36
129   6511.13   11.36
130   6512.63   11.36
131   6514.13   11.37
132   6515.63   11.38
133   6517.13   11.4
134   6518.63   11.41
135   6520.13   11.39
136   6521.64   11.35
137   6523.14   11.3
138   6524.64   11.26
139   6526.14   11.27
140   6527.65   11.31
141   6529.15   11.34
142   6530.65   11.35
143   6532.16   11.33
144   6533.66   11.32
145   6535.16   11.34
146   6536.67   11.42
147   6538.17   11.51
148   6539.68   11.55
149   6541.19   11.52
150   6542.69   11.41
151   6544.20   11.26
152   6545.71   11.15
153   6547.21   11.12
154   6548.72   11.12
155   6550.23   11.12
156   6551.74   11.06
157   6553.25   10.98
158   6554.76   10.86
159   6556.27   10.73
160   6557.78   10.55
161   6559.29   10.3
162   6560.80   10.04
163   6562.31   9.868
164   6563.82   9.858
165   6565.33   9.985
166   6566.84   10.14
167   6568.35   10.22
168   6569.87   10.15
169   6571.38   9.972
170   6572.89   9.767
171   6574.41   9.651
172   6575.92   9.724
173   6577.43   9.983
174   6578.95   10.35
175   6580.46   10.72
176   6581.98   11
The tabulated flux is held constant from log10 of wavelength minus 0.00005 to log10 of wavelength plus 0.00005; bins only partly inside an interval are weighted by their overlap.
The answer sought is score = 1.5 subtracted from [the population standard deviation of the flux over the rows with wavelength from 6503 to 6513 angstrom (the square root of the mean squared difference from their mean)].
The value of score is -1.48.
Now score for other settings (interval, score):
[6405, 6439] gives -1.25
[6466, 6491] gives -1.31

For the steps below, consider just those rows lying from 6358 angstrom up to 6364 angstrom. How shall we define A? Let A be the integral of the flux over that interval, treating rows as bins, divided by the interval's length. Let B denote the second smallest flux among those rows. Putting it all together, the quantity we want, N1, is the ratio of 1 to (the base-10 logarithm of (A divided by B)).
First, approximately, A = 11.6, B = 11.52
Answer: 410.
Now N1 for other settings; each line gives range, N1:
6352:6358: -736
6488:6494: 237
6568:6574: 2940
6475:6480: 1619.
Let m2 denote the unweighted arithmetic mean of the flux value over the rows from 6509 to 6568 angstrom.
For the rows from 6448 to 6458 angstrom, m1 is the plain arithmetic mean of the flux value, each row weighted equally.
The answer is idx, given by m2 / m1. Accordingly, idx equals 0.99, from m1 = 11.2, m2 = 11.1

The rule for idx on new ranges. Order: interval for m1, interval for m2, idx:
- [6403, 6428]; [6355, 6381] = 1.04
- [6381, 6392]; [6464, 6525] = 0.96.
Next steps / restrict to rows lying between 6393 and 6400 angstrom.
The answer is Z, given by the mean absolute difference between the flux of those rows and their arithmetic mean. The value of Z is 0.08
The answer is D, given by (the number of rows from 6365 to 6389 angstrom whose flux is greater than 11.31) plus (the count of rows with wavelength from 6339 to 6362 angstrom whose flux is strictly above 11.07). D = 29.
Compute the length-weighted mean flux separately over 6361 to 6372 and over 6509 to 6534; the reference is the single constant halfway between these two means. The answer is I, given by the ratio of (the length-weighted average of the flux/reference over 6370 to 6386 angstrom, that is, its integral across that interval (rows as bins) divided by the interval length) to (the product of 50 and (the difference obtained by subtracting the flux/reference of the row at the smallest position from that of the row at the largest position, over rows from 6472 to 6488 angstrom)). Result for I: -1.1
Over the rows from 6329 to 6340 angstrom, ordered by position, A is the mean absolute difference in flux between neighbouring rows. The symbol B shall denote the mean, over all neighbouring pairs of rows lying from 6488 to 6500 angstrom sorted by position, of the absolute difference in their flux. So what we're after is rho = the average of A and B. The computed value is 0.100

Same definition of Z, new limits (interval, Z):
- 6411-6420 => 0.08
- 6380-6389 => 0.05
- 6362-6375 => 0.14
